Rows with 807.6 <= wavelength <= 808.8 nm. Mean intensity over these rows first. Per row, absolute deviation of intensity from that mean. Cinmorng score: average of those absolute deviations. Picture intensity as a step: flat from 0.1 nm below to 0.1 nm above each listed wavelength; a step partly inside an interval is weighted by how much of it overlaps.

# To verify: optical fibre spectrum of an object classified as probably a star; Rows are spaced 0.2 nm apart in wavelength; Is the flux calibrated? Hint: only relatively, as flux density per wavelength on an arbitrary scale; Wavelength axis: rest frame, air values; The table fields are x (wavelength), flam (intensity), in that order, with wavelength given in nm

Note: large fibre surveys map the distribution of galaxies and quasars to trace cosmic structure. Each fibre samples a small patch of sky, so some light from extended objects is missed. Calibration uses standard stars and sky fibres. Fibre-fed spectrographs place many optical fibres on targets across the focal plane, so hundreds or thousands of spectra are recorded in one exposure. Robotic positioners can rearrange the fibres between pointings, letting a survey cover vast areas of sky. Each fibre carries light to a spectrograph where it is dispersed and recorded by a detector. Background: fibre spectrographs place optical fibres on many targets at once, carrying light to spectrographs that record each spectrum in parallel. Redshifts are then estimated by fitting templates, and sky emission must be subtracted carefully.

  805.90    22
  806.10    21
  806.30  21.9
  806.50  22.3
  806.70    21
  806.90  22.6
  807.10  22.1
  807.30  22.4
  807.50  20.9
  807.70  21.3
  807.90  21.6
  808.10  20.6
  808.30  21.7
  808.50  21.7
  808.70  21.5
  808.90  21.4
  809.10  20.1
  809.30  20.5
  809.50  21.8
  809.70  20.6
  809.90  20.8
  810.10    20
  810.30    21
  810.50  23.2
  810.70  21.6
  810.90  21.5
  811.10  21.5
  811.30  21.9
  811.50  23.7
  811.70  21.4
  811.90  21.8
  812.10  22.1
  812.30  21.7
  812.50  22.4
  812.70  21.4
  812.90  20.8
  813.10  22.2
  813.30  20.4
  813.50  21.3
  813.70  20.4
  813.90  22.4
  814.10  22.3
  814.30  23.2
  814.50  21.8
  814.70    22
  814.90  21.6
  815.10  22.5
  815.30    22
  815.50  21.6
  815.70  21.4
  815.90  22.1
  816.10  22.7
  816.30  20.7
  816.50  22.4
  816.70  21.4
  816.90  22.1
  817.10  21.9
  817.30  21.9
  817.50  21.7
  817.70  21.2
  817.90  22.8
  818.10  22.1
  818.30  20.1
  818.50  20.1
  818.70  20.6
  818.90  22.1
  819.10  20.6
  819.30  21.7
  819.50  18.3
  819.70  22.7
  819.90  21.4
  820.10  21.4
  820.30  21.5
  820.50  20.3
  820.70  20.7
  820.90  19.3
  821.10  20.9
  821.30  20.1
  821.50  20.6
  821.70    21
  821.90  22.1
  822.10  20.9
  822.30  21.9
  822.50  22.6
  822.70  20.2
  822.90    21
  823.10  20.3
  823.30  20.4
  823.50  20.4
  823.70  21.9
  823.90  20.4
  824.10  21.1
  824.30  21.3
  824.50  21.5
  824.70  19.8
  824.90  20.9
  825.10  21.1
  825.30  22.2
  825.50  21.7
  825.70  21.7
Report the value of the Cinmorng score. 0.30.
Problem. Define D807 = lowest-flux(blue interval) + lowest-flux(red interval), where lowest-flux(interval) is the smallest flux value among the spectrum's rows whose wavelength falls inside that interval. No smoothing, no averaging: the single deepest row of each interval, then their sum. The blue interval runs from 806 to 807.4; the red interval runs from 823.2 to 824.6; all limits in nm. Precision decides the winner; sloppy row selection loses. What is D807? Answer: 41.4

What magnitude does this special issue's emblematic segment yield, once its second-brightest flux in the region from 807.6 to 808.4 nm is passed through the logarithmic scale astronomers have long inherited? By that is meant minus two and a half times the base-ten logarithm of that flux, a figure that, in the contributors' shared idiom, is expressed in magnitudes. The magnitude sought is -3.34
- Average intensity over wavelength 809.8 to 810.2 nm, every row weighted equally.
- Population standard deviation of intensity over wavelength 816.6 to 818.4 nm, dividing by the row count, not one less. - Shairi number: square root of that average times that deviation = 3.80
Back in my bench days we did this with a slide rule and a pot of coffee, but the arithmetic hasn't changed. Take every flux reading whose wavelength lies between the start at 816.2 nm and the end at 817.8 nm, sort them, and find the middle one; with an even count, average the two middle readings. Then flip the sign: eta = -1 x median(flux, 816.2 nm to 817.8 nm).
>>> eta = -21.8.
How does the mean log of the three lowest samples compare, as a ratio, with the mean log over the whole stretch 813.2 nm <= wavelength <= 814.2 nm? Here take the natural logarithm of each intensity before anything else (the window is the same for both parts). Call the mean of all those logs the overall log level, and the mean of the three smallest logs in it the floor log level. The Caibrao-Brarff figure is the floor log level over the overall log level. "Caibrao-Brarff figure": 0.990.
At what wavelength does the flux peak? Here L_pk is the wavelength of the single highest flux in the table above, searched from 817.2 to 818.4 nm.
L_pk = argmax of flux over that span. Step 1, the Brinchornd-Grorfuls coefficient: 817.90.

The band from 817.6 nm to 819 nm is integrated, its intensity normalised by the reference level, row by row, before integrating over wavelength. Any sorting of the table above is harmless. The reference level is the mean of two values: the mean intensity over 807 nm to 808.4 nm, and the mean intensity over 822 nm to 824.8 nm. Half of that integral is 0.7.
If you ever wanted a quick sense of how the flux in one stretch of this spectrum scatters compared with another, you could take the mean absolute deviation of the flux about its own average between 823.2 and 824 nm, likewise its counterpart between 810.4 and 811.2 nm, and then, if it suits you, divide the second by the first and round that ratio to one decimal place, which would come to 1.1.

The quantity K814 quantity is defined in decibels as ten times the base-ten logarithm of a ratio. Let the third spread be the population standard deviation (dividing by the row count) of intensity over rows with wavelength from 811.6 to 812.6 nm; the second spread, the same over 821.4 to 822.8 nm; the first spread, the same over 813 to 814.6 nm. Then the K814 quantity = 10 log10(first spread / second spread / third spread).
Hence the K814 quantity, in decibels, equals 5.2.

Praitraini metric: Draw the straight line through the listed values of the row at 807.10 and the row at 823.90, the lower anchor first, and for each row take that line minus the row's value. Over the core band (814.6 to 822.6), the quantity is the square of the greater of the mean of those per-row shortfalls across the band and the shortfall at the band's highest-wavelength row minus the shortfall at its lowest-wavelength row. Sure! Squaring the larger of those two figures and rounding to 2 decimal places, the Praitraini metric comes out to 0.19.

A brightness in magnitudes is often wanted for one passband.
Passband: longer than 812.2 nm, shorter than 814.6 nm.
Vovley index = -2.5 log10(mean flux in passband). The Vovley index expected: -3.34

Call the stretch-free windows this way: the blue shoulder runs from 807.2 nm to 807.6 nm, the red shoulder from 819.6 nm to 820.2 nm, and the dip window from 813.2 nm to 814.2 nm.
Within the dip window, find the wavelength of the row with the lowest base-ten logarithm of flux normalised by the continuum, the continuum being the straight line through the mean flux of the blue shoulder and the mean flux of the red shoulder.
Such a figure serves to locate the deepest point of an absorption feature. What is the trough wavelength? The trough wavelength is 813.70 nm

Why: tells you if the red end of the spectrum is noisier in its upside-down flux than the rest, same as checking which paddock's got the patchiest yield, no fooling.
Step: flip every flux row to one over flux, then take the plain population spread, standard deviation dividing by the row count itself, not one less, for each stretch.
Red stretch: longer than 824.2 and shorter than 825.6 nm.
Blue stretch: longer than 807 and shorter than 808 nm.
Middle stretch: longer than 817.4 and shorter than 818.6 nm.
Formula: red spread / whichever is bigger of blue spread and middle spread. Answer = 0.73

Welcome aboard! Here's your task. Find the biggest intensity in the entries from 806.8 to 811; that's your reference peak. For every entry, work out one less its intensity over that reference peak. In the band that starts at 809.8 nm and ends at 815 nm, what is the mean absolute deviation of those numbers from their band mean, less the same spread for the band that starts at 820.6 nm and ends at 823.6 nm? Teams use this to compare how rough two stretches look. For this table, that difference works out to 0.0017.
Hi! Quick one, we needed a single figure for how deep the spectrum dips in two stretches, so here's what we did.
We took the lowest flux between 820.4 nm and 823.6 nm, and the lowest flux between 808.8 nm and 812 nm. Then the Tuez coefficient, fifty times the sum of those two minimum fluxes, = 1965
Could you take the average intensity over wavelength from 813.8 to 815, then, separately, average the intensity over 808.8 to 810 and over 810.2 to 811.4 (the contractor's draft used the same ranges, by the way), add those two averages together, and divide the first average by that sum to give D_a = 0.521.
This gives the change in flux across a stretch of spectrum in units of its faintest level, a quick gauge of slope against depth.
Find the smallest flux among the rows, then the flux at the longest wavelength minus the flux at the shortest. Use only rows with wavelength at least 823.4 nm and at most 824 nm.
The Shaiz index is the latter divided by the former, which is 0.00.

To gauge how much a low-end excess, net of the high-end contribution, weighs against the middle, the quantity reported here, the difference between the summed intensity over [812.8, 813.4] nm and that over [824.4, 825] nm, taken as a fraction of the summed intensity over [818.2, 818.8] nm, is 0.02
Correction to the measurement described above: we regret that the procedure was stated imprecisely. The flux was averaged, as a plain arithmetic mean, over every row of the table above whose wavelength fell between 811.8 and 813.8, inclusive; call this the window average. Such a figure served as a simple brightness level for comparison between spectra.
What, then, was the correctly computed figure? 21.45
